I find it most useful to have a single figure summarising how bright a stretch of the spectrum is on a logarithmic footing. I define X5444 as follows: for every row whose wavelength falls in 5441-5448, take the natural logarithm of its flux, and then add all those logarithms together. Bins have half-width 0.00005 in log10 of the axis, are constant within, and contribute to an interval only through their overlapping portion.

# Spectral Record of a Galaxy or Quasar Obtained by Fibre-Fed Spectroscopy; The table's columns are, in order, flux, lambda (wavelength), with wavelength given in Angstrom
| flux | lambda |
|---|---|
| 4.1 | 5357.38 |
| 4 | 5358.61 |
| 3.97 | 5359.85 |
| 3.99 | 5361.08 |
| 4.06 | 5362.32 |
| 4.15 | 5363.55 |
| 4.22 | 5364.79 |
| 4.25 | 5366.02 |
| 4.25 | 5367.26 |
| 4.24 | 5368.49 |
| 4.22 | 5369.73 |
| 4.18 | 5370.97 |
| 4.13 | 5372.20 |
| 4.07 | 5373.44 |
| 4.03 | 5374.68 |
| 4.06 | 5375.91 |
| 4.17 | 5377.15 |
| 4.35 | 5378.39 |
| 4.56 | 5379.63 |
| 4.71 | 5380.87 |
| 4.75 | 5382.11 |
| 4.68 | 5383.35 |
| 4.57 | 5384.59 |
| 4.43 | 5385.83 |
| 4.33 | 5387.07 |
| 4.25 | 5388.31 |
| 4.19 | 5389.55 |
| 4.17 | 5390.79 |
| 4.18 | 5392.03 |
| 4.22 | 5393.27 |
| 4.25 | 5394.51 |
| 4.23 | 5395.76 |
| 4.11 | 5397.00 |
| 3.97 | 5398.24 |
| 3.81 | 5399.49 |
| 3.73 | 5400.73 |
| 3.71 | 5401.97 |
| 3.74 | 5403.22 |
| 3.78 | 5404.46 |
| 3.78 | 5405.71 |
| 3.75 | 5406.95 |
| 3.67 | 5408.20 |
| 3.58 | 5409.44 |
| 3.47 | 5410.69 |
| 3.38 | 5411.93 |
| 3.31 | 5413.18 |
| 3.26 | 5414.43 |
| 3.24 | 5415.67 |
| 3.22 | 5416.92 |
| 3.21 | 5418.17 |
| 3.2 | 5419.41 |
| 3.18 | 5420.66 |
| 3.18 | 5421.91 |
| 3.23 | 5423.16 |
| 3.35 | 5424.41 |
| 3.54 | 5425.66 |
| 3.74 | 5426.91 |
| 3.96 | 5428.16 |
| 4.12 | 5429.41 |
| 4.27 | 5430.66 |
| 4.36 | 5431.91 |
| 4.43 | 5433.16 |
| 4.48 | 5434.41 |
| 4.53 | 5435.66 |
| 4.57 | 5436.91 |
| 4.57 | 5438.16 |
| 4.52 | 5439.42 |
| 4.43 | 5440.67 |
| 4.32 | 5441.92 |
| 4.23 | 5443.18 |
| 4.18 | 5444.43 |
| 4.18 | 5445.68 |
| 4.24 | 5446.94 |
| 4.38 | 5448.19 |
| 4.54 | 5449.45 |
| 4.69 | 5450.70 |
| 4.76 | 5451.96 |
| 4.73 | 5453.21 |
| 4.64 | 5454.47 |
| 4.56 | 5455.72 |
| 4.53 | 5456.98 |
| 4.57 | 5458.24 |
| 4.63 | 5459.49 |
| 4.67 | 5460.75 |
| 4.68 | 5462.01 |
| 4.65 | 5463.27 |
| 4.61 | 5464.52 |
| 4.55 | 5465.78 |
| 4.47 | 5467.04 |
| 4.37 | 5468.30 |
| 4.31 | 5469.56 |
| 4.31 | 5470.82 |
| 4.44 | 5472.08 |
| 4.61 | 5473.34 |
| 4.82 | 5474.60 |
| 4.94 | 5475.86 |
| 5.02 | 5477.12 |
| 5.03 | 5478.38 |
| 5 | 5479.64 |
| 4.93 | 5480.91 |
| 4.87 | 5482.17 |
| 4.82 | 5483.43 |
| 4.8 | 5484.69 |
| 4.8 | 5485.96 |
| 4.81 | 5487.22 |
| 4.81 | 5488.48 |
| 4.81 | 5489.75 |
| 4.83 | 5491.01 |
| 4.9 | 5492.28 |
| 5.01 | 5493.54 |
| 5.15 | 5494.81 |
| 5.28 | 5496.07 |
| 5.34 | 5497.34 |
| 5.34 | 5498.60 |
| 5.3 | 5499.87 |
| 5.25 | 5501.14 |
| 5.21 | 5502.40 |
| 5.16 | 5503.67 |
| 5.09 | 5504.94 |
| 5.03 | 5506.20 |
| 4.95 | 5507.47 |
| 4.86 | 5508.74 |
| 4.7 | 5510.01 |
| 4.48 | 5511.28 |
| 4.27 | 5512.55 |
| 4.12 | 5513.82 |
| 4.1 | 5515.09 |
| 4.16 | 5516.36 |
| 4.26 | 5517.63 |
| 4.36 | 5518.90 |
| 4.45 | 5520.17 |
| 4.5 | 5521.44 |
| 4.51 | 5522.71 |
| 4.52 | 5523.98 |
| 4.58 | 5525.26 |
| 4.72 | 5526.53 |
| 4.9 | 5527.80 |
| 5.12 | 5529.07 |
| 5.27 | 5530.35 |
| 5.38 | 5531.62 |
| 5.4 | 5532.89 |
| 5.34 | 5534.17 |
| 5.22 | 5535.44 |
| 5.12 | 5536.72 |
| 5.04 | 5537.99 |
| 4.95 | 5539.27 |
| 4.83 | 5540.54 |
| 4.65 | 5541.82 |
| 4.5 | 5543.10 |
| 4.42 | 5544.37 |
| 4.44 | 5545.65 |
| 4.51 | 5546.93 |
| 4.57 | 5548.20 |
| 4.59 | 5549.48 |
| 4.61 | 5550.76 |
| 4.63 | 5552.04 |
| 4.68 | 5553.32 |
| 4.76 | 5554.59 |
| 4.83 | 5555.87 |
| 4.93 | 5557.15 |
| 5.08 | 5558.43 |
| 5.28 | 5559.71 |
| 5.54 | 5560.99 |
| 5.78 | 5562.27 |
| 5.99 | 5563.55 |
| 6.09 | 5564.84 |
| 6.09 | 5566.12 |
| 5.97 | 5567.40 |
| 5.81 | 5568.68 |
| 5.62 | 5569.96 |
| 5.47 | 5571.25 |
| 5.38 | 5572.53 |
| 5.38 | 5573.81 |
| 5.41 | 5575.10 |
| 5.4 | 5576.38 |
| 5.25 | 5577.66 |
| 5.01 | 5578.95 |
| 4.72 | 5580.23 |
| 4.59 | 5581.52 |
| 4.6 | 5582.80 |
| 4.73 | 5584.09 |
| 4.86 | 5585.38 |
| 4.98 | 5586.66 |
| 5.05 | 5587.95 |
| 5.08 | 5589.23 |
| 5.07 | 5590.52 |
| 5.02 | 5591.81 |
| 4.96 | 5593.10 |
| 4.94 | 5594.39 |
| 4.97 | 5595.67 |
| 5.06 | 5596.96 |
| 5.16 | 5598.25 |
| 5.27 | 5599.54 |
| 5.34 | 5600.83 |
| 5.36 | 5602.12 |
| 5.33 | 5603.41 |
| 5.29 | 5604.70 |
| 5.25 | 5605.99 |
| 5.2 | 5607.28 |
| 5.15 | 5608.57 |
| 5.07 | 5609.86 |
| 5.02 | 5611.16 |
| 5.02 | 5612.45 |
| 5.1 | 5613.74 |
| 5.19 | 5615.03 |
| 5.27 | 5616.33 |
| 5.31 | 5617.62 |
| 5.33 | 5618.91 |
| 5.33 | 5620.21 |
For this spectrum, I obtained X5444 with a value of 7.2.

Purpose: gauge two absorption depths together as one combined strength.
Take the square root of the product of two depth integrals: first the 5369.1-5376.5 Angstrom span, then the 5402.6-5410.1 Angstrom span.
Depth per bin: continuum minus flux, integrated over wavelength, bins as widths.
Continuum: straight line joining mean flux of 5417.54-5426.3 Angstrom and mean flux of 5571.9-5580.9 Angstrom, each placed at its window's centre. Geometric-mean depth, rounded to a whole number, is 7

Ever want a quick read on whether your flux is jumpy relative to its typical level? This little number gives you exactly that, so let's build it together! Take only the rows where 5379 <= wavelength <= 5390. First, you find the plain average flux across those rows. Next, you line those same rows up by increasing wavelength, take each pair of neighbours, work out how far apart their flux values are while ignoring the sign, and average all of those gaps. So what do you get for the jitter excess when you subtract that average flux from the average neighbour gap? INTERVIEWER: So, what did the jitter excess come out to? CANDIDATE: -4.4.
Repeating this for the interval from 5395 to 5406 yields -3.8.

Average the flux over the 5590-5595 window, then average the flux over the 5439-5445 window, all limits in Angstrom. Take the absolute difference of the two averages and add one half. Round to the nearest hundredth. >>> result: 1.16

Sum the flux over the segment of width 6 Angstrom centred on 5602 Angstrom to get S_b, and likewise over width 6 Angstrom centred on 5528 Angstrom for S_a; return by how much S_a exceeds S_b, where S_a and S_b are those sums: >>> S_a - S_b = -2.0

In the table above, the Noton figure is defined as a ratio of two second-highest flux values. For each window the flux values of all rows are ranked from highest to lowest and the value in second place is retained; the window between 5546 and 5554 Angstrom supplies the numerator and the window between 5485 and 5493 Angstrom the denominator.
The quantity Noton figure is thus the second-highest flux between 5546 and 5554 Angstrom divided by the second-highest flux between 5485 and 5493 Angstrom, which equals 0.96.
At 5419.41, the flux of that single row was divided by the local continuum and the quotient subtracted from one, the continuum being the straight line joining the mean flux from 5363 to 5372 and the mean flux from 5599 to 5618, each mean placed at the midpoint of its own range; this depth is 0.28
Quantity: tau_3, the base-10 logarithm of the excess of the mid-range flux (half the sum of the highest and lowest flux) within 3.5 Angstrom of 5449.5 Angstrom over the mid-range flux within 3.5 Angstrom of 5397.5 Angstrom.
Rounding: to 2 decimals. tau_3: -0.29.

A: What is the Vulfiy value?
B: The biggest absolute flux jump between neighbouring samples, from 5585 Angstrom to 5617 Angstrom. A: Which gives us 0.120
